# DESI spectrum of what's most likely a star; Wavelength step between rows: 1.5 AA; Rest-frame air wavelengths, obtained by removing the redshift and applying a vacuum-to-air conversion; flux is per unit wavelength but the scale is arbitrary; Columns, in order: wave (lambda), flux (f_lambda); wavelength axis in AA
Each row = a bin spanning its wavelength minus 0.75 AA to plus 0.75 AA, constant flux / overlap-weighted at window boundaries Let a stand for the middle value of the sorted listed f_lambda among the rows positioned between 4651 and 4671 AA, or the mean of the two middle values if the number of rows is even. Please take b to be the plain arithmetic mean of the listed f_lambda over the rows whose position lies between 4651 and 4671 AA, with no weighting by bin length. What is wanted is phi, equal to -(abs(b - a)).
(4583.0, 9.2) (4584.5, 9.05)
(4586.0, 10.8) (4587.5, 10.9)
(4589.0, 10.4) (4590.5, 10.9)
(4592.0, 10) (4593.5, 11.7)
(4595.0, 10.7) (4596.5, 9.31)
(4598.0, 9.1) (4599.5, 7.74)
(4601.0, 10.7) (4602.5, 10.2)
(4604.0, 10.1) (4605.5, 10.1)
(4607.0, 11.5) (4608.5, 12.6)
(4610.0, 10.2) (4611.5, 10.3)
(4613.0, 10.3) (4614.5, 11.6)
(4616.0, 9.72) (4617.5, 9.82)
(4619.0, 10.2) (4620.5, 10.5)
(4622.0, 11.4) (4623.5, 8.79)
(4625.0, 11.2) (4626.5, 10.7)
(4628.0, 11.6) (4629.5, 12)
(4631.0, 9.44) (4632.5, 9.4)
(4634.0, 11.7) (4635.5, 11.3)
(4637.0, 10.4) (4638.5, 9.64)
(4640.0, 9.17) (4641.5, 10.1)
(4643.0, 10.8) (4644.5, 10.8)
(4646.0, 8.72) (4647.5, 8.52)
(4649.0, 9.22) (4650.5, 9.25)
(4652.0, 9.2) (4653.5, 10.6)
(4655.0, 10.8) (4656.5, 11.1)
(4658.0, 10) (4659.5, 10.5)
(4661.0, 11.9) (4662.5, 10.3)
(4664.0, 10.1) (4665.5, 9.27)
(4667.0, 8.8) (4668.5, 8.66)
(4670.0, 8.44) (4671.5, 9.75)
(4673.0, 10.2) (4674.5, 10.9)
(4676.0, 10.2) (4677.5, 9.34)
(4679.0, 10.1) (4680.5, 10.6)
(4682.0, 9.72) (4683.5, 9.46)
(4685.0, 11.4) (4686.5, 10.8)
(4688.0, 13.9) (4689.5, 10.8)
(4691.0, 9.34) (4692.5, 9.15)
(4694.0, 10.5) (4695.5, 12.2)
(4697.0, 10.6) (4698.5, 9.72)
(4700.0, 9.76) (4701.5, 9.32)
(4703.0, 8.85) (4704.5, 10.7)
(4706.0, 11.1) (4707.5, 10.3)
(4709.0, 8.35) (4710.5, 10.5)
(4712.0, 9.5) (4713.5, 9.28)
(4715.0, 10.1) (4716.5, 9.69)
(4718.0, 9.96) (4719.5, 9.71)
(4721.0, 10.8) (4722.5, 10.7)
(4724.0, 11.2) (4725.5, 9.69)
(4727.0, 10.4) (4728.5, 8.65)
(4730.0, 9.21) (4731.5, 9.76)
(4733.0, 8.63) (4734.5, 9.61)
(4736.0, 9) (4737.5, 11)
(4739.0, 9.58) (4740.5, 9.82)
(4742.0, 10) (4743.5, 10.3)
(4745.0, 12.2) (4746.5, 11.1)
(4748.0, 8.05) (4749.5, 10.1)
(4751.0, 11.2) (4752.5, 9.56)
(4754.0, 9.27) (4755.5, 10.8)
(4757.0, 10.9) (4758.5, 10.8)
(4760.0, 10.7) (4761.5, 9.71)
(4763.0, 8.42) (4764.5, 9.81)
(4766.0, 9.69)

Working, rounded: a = 10.1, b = 10.0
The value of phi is -0.13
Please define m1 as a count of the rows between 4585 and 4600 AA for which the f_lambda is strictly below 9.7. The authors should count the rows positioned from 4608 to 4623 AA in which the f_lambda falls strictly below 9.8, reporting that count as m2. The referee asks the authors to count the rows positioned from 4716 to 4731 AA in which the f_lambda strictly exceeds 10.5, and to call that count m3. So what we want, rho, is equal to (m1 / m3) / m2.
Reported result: 1.00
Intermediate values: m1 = 3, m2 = 1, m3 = 3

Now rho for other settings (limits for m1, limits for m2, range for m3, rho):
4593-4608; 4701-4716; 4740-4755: 0.20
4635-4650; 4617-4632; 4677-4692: 0.50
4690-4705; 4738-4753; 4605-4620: 0.44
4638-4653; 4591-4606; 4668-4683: 1.17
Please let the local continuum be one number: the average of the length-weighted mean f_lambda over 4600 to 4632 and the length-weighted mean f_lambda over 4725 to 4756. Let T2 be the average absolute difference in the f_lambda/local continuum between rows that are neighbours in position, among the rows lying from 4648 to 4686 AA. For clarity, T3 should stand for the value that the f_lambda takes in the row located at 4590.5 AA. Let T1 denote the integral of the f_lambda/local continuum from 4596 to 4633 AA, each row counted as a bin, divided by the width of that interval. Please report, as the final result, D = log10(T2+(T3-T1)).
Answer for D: 1.00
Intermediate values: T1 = 1.01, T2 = 0.068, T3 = 10.9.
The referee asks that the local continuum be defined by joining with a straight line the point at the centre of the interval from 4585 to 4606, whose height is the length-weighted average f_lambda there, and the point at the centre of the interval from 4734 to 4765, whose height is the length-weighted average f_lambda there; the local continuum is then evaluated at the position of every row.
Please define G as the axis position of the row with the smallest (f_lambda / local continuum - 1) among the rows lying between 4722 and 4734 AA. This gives 4733.0 AA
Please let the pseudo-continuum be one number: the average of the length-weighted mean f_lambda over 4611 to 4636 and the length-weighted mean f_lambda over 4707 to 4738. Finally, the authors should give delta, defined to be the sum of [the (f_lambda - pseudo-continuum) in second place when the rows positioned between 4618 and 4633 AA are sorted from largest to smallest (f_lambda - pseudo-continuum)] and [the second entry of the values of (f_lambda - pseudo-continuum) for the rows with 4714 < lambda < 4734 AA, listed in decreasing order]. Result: 2.0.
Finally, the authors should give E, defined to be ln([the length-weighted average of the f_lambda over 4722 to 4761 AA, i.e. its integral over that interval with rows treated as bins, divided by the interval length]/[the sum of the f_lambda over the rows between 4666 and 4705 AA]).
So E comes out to -3.262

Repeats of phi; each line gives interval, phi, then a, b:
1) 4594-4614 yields -0.02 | 10.2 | 10.2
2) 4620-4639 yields -0.08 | 10.7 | 10.6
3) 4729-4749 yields -0.11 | 9.8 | 9.9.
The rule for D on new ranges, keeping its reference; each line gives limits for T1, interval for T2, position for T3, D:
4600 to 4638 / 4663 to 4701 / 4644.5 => 0.99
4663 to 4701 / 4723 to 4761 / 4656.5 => 1.01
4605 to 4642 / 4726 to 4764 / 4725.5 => 0.94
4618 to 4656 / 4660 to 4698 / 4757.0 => 1.00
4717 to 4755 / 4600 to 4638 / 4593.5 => 1.03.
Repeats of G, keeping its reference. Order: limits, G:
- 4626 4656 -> 4647.5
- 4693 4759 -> 4748.0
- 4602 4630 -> 4623.5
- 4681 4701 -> 4692.5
